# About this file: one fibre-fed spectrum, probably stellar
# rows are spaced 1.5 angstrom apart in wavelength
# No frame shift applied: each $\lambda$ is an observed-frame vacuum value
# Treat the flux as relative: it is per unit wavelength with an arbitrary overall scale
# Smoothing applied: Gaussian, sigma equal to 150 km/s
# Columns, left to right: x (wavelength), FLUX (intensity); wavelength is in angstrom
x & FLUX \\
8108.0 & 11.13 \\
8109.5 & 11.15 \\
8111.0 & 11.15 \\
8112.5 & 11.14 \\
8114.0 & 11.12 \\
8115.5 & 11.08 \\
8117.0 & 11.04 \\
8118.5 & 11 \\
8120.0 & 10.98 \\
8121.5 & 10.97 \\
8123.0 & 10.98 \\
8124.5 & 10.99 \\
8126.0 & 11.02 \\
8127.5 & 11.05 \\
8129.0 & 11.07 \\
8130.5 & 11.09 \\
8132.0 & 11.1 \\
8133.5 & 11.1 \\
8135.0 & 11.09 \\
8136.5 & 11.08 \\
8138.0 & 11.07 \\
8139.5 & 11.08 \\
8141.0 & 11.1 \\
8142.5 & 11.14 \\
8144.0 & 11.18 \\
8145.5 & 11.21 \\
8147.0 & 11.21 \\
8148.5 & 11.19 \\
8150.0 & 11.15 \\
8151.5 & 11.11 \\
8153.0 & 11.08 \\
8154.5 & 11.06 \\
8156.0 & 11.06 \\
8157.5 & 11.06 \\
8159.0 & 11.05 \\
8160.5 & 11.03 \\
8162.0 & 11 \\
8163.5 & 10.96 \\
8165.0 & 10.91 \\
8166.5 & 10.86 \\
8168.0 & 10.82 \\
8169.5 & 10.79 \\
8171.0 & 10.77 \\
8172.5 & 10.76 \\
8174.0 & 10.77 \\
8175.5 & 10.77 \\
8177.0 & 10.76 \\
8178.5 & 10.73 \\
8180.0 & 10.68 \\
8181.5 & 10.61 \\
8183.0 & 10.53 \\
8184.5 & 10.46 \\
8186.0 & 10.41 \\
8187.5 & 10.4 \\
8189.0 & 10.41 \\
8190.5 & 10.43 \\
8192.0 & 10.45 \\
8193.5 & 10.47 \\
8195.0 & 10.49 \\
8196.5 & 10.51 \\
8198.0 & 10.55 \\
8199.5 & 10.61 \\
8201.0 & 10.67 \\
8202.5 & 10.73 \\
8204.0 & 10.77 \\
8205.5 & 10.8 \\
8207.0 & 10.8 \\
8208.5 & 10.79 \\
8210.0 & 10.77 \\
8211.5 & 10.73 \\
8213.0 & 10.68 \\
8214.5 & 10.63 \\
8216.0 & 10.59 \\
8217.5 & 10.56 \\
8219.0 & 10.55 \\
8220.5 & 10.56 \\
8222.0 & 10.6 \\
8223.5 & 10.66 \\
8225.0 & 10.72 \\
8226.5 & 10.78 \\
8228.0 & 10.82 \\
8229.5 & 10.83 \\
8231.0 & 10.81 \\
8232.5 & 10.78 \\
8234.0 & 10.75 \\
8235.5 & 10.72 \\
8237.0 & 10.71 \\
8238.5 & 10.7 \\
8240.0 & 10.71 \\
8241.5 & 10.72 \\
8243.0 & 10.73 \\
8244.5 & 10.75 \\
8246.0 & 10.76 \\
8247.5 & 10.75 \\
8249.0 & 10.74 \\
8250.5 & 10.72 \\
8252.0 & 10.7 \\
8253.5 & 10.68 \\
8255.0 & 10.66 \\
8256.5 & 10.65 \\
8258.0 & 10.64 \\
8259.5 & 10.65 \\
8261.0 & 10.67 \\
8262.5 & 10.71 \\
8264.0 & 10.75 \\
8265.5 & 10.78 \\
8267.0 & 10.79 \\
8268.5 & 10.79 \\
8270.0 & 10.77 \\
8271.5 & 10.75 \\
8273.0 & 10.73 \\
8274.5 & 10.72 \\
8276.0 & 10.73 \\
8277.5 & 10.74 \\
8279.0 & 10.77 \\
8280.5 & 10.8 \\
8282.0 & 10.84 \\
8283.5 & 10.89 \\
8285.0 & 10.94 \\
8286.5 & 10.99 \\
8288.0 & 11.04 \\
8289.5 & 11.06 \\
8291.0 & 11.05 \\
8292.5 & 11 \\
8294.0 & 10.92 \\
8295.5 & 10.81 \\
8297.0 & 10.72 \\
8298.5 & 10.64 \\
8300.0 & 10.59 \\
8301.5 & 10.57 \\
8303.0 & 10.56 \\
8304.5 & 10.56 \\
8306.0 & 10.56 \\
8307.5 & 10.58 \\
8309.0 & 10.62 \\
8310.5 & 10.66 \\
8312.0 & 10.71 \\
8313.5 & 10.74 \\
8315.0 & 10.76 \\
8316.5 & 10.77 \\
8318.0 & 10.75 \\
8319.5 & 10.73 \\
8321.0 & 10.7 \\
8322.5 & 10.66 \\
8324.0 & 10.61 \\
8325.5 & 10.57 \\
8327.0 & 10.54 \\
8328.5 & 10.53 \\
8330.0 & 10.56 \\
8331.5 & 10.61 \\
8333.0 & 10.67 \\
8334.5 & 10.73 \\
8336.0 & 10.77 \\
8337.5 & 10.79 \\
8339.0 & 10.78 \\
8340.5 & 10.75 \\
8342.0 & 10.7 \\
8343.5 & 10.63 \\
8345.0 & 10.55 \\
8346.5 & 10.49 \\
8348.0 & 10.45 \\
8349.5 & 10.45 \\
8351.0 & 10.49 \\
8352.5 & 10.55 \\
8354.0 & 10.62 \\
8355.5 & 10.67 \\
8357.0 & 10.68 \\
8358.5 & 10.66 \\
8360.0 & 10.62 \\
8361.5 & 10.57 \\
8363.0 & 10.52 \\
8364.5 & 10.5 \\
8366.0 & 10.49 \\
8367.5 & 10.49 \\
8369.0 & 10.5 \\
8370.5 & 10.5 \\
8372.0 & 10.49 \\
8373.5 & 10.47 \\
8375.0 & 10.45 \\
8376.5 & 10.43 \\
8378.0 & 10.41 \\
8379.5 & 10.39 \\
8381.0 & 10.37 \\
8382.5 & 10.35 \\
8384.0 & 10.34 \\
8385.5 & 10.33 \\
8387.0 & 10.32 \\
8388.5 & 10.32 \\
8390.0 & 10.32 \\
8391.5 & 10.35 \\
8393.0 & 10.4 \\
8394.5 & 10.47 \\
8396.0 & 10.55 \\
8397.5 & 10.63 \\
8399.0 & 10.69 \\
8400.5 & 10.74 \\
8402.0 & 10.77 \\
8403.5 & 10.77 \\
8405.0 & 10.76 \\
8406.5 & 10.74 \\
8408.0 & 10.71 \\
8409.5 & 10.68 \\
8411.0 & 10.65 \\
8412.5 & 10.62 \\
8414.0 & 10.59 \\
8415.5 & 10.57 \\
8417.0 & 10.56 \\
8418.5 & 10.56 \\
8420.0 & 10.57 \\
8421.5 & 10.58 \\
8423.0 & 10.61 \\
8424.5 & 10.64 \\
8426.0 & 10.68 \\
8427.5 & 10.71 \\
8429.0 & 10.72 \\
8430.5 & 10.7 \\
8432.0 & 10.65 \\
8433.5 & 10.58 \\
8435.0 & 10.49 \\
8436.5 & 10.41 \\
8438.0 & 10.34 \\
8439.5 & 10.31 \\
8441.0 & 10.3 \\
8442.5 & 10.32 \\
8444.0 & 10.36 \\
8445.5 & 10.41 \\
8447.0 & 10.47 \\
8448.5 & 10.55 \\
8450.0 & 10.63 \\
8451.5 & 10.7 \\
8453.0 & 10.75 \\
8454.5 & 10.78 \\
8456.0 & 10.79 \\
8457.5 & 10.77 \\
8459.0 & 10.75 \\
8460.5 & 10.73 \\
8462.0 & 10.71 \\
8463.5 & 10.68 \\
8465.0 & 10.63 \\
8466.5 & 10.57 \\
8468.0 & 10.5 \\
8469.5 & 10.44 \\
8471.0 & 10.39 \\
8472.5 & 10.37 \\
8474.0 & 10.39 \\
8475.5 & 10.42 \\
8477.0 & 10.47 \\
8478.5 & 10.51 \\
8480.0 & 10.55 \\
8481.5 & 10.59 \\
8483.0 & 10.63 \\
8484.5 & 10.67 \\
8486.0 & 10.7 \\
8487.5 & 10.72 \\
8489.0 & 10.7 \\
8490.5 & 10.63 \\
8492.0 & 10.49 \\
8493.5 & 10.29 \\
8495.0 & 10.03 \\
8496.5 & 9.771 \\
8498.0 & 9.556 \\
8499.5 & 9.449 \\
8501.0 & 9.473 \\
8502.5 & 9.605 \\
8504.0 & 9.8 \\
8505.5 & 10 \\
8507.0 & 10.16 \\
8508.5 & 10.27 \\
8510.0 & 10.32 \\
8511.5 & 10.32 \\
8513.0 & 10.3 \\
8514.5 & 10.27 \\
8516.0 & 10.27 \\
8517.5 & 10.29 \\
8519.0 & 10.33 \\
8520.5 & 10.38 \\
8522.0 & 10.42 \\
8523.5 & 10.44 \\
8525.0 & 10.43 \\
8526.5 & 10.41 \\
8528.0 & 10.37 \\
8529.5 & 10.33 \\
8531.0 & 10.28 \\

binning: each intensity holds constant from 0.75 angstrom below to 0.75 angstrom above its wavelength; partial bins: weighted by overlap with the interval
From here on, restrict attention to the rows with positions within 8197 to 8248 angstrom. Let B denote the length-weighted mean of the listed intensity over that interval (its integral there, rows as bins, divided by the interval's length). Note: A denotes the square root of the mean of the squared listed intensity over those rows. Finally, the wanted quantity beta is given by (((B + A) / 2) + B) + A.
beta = 32.1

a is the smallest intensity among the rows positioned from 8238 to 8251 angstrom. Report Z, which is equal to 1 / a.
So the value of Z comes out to 0.0935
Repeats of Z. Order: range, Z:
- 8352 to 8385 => 0.0967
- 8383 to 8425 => 0.0969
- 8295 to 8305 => 0.0947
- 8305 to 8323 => 0.0947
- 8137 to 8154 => 0.0903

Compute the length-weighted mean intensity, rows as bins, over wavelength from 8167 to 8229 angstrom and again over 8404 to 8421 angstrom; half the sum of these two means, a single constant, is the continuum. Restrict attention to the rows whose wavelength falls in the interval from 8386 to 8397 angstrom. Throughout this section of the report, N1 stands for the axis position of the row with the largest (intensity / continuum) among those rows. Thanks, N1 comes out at 8396.0 angstrom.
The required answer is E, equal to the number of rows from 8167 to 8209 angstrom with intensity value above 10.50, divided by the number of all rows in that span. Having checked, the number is 0.7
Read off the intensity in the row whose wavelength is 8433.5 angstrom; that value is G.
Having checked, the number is 10.58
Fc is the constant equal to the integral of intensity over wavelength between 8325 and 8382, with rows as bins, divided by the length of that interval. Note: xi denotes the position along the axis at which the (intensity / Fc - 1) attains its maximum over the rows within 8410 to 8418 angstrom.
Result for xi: 8411.0 angstrom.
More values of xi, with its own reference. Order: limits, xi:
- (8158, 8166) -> 8159.0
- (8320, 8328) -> 8321.0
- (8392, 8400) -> 8399.0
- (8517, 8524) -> 8523.5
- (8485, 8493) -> 8487.5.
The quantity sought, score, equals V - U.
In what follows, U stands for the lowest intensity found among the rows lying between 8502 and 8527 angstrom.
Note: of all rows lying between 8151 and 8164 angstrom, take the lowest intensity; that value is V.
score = 1.4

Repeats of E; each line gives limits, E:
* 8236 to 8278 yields 1.0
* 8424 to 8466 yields 0.7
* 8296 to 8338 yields 1.0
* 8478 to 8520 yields 0.3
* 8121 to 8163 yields 1.0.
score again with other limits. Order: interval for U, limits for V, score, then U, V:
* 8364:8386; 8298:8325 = 0.2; 10.33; 10.56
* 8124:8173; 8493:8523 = -1.3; 10.76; 9.449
